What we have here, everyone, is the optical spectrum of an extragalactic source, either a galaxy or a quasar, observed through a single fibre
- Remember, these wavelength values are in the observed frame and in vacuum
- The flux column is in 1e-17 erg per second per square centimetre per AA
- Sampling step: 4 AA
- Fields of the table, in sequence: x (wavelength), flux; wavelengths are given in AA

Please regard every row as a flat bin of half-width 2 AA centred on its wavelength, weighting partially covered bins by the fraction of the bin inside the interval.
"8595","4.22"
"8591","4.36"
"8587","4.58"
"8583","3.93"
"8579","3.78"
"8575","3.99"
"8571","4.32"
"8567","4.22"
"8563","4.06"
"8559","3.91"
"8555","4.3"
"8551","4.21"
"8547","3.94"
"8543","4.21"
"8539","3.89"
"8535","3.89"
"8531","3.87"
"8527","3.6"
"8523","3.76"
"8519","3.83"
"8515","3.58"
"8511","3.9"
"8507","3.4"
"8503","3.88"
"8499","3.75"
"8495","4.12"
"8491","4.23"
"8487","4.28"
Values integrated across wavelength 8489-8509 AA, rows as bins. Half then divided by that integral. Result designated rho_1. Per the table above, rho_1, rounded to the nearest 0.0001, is 0.0064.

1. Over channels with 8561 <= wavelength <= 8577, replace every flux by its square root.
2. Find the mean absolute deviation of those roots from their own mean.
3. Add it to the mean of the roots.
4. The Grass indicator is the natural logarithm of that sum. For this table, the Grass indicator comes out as 0.73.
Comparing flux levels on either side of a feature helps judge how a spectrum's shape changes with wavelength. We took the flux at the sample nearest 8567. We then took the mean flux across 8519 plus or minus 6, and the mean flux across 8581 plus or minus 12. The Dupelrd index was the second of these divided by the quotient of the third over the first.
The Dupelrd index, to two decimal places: 3.78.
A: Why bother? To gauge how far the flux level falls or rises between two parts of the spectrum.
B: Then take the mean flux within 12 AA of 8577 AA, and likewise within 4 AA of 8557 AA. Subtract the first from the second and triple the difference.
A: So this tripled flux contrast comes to -0.1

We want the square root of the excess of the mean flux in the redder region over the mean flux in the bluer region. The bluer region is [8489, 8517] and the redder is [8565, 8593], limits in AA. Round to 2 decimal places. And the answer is 0.58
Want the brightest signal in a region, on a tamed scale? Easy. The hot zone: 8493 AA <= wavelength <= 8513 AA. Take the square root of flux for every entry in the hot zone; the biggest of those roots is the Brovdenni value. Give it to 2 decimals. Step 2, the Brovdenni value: 2.03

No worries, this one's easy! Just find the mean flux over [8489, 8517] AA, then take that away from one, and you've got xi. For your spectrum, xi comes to -2.84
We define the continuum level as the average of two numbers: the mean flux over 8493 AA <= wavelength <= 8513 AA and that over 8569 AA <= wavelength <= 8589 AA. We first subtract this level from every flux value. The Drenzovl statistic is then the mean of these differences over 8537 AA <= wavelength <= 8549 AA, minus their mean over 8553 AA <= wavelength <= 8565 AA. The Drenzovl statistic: -0.08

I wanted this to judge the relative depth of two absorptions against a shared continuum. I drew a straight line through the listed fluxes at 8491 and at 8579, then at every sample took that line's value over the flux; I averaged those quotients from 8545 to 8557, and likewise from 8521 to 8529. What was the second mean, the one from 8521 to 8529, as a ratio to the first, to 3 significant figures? 1.16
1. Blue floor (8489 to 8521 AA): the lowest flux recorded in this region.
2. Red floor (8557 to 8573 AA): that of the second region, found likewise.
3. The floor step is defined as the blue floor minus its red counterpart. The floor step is -0.51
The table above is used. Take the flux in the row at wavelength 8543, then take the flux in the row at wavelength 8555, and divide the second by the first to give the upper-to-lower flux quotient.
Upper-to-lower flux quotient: 1.021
